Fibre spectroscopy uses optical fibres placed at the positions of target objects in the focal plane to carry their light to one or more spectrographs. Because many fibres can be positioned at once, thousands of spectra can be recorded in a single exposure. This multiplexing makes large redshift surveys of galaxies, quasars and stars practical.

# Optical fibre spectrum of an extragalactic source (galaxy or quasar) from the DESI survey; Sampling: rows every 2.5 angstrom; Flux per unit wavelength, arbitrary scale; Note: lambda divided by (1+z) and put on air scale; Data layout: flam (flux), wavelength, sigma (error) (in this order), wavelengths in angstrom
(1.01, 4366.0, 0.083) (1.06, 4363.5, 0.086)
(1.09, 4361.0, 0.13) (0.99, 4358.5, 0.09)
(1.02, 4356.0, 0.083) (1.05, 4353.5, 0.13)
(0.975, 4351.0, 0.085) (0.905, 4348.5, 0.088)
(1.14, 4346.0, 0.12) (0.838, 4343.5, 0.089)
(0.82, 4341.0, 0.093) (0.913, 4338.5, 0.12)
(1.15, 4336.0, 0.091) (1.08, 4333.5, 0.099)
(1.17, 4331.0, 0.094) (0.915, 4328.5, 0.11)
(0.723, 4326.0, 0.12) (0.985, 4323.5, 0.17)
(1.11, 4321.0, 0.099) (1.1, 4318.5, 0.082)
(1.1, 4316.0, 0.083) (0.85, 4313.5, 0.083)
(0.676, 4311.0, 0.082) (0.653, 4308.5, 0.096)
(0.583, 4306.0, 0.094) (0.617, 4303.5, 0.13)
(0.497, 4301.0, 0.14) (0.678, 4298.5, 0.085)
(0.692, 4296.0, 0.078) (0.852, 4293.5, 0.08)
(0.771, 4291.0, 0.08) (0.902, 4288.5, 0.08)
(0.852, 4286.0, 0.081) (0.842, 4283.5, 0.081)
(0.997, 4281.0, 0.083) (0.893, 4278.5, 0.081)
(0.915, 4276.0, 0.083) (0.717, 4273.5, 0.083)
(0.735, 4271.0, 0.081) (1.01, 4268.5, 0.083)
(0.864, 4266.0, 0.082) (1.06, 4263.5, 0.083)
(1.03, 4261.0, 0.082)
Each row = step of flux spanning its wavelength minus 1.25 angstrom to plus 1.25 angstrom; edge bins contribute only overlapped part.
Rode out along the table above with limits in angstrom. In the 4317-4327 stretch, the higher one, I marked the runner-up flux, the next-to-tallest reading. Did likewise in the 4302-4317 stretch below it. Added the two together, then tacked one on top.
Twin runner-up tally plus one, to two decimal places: 2.95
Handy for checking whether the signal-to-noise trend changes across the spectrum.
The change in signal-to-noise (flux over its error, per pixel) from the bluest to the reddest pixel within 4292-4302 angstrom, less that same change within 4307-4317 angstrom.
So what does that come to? -14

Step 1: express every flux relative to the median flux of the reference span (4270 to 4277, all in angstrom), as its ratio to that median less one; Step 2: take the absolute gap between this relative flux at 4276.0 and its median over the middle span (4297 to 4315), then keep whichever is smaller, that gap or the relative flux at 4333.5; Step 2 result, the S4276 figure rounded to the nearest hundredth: 0.36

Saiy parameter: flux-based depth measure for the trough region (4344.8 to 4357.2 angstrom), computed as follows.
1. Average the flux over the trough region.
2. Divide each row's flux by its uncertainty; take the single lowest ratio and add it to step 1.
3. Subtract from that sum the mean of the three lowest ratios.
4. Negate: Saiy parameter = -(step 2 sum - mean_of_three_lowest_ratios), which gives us 0.19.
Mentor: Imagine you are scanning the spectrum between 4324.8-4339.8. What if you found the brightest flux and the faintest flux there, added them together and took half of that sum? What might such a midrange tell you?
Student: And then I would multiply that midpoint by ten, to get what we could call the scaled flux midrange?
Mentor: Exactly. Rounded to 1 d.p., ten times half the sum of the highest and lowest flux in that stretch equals 9.5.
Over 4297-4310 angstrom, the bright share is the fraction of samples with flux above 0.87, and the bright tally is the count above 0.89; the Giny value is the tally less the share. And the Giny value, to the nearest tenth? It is 0.0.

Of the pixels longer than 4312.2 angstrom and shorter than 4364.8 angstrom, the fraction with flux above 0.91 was 0.76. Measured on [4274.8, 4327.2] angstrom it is 0.29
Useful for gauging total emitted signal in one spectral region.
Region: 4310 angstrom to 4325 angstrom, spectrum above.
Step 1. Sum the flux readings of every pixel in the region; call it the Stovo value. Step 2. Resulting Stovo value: 5.82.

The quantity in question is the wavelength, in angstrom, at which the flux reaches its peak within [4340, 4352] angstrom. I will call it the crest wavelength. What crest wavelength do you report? 4346.0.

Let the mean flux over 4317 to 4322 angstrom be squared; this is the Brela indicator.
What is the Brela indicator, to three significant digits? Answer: 1.22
